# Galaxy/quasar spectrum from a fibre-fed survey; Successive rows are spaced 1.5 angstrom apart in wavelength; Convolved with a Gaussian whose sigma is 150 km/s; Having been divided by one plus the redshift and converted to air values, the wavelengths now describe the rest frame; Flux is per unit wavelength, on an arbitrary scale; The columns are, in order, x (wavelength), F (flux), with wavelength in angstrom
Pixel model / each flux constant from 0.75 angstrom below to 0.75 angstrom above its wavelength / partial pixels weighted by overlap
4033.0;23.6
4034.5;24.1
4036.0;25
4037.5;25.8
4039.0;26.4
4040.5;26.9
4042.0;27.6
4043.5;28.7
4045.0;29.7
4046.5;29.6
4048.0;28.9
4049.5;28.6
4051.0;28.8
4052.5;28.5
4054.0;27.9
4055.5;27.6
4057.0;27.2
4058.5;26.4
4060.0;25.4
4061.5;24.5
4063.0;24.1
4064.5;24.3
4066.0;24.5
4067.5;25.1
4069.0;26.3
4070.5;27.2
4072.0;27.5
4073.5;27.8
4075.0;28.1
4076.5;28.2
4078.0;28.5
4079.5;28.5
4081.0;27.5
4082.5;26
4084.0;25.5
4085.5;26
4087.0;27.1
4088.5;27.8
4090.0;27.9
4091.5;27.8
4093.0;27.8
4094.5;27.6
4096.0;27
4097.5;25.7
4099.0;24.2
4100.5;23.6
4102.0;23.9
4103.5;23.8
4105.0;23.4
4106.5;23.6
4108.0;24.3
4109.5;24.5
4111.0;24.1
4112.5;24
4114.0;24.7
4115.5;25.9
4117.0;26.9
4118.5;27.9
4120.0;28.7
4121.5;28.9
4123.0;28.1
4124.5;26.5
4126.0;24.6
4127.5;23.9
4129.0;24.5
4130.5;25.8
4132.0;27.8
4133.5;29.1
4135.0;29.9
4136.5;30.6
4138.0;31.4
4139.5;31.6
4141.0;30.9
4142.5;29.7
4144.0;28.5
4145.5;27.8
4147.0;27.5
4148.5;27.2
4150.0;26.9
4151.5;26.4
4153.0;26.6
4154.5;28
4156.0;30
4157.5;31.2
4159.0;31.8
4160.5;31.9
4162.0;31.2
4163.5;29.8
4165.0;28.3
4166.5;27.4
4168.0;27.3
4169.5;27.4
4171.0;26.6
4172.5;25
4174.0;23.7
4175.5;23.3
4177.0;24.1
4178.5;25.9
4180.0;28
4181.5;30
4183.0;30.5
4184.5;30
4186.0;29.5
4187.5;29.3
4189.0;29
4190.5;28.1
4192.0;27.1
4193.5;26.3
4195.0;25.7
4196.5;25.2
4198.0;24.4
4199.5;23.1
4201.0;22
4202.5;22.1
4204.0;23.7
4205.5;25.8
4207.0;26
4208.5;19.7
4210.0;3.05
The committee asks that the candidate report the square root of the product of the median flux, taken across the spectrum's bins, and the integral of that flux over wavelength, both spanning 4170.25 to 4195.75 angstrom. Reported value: 137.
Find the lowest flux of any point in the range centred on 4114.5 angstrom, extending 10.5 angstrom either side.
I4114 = 23.4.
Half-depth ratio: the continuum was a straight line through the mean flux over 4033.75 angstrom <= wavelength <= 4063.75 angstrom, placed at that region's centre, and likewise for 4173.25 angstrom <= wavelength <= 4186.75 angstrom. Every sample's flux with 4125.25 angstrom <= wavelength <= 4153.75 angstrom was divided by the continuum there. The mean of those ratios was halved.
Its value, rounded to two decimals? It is 0.51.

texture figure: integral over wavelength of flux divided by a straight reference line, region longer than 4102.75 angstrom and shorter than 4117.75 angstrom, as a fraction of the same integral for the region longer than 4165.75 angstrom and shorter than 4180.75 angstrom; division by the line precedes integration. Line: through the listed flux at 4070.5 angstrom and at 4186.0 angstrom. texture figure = 0.99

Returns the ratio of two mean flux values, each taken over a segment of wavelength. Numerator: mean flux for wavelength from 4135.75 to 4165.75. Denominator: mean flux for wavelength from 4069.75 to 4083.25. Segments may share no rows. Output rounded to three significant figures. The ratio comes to 1.06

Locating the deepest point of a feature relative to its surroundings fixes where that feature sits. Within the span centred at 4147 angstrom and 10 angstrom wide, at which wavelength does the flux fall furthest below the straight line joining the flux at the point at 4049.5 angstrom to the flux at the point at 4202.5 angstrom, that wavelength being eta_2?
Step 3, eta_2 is 4151.5 angstrom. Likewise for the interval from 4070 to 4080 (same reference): 4070.5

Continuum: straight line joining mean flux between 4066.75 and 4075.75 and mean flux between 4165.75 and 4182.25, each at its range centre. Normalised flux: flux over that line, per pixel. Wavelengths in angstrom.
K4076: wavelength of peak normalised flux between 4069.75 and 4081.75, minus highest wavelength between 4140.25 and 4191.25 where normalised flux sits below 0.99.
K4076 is -99.0 angstrom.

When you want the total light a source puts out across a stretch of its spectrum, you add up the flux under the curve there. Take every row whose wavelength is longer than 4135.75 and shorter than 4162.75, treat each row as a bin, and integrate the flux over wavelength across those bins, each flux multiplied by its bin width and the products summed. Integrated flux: 794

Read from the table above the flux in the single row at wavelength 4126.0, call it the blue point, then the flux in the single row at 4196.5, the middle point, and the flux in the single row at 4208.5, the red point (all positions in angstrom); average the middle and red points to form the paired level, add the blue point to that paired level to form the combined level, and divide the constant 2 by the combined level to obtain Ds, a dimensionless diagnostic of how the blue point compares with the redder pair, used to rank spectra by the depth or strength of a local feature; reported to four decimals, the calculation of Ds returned 0.0425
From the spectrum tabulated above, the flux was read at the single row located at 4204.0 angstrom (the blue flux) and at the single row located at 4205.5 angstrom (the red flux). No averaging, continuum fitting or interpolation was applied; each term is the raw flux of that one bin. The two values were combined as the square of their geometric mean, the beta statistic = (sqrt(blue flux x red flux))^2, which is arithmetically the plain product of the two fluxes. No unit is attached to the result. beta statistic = 611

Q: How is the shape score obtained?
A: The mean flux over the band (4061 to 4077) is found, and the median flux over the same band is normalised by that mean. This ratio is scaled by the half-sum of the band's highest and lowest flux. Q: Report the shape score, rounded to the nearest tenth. 26.3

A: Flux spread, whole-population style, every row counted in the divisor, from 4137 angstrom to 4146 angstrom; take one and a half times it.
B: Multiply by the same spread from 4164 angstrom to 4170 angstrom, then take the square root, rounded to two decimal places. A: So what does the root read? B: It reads 0.94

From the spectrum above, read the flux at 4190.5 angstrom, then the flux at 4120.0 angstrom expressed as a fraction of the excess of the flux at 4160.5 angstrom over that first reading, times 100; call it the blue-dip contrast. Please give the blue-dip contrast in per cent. 755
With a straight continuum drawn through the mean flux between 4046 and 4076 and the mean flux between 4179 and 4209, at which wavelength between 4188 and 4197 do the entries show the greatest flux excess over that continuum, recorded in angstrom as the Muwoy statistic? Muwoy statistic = 4189.0 angstrom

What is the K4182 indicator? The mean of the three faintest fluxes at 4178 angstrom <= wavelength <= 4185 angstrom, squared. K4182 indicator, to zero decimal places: 782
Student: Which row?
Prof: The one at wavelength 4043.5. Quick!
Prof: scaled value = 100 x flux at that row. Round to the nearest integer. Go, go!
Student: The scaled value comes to 2870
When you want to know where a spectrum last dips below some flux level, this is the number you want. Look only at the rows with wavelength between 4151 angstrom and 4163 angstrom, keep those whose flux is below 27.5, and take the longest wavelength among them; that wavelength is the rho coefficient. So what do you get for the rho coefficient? 4153.0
